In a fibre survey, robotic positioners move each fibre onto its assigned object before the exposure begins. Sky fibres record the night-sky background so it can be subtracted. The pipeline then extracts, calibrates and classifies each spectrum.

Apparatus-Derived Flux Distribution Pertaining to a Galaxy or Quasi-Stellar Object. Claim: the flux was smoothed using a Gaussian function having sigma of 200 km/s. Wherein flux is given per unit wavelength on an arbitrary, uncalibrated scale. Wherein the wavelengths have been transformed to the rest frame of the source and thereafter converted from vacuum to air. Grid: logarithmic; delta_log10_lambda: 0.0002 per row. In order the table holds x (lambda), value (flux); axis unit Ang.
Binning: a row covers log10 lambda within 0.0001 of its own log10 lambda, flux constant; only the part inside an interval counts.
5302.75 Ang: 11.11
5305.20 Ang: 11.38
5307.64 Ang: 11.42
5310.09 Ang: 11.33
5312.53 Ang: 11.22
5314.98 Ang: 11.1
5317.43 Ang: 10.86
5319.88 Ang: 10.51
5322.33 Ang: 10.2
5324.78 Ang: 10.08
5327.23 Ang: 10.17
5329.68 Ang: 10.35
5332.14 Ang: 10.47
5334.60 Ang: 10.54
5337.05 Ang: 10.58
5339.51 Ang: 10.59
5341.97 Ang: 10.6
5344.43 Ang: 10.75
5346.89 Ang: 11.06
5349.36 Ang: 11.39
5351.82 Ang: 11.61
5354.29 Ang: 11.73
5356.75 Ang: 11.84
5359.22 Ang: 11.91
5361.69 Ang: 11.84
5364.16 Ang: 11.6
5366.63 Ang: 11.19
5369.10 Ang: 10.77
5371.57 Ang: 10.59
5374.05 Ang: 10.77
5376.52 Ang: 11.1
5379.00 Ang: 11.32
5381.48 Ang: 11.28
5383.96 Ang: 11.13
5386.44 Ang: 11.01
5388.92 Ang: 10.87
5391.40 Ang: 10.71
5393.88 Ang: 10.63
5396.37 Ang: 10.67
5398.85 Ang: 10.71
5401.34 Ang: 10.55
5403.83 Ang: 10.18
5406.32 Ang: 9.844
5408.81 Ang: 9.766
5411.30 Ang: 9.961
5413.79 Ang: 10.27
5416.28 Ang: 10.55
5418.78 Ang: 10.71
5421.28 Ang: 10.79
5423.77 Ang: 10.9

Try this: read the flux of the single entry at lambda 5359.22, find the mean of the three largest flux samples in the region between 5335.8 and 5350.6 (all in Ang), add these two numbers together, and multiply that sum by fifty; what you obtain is 1149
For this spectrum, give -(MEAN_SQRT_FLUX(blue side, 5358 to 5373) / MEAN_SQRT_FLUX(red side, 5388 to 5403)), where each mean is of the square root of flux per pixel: -1.029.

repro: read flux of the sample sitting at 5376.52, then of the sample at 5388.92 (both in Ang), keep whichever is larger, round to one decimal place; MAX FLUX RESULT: 11.1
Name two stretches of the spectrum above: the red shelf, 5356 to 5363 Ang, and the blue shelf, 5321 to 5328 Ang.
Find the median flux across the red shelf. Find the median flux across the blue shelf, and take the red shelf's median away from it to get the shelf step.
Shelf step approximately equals -1.7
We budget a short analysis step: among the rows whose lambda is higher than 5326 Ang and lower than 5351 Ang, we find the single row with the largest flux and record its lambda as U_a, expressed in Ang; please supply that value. 5349.36 Ang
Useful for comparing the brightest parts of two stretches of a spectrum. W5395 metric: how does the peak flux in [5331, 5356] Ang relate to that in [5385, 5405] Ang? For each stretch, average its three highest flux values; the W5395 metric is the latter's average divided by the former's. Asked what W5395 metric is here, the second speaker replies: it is 0.94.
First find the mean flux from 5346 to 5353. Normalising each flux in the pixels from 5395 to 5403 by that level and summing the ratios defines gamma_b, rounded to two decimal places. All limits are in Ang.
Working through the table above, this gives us 2.81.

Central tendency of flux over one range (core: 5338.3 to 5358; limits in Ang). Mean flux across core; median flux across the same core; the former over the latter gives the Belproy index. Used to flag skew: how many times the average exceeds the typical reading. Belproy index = 1.00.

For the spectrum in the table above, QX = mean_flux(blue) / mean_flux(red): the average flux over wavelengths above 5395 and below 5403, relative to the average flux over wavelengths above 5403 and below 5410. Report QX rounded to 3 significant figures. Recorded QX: 1.07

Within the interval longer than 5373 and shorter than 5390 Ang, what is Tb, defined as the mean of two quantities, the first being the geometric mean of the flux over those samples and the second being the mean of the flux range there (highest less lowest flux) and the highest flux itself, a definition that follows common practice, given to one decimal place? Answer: 8.5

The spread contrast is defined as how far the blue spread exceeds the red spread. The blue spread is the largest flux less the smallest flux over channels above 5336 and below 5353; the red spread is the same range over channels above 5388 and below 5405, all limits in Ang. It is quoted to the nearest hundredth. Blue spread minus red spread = 0.34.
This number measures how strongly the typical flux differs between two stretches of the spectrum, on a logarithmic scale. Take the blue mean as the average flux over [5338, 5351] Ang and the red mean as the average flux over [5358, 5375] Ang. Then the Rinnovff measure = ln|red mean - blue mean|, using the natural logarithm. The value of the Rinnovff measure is -1.0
